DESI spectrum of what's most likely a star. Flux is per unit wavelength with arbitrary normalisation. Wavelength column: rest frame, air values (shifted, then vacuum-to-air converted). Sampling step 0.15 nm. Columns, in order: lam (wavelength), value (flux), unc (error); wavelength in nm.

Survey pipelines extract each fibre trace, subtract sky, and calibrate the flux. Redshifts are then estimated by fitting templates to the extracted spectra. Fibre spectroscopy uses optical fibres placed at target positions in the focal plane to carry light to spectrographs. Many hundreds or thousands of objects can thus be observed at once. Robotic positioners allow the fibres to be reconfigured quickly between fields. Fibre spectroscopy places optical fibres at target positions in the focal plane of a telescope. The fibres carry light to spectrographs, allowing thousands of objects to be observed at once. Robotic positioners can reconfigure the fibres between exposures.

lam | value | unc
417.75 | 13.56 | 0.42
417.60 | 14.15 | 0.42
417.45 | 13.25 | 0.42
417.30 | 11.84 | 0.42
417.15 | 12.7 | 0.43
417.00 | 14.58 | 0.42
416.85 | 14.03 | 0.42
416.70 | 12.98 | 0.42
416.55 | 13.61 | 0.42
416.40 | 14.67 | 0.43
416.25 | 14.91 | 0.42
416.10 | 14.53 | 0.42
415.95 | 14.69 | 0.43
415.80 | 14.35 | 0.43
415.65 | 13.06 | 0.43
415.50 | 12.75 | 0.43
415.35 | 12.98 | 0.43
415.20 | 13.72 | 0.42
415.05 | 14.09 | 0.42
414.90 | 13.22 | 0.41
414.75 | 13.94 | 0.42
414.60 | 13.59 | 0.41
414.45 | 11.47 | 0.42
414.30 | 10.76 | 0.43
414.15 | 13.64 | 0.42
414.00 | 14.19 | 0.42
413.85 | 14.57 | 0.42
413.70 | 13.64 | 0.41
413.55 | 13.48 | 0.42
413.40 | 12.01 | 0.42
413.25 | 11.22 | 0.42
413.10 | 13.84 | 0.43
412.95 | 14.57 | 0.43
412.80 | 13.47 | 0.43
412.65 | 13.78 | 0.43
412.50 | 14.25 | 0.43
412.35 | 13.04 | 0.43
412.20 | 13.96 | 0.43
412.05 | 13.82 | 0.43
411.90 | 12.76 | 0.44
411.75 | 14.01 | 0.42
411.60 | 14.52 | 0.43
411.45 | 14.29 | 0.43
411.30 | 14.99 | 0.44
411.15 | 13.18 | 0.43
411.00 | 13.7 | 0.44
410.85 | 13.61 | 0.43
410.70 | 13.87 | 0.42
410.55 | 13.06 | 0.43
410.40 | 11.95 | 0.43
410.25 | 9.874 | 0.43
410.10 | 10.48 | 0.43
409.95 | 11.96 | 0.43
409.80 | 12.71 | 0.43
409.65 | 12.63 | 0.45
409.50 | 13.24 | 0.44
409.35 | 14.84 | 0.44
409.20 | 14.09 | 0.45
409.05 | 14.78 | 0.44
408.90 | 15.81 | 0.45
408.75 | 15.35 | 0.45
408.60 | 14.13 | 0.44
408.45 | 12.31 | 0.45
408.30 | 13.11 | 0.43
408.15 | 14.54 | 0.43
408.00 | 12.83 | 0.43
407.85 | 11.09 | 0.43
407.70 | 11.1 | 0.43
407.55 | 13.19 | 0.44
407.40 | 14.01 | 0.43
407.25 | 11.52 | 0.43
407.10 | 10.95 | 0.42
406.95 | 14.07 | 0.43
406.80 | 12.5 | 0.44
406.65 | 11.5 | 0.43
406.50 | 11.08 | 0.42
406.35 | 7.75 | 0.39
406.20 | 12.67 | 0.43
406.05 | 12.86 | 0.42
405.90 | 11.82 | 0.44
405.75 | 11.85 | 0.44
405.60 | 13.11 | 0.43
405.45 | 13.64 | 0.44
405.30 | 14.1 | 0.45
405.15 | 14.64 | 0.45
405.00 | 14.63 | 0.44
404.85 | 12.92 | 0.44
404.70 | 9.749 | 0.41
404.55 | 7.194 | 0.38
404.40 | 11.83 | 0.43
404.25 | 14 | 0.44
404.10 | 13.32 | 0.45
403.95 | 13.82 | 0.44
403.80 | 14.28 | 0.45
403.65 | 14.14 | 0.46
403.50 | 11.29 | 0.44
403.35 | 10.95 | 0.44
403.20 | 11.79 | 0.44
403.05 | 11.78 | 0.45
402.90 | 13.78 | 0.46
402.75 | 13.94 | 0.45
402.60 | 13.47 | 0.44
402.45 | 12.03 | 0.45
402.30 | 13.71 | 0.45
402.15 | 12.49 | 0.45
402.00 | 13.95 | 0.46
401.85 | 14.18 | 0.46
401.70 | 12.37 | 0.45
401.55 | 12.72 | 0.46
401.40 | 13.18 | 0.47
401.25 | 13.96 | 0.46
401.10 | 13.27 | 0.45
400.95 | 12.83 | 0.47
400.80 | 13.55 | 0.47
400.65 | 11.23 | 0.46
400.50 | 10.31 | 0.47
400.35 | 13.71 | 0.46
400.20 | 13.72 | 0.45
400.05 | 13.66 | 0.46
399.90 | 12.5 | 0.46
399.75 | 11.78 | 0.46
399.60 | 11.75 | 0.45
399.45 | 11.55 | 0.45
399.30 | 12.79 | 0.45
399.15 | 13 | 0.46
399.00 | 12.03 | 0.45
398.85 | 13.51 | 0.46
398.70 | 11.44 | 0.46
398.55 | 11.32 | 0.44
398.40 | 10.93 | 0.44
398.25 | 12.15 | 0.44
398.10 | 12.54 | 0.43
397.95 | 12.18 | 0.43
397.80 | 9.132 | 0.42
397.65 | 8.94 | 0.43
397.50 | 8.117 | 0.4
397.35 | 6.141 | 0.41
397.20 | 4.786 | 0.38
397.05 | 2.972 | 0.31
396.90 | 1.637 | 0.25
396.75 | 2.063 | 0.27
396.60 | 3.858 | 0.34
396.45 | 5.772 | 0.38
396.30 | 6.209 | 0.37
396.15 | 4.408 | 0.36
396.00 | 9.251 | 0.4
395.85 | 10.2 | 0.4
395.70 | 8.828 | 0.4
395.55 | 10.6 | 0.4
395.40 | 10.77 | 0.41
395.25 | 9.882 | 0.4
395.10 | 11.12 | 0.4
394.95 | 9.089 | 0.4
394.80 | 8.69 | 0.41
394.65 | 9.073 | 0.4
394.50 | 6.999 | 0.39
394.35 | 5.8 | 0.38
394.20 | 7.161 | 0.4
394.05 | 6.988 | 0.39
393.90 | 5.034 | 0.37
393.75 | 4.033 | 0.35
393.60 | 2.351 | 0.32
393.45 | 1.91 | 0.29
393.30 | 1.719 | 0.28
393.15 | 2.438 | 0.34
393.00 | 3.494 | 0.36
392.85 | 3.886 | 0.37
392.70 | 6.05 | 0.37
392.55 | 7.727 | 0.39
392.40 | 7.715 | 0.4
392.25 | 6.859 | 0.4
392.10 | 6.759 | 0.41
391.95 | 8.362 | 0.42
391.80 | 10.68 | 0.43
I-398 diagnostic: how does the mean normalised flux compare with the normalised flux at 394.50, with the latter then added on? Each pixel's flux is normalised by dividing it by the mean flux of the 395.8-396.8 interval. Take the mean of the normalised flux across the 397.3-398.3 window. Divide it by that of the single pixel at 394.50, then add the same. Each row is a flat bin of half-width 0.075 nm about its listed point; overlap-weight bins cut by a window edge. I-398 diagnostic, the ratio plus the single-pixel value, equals 2.59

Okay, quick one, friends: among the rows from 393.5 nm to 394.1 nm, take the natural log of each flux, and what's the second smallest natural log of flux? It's 1.39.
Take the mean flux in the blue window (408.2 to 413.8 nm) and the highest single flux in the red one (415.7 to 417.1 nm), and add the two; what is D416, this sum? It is 28.3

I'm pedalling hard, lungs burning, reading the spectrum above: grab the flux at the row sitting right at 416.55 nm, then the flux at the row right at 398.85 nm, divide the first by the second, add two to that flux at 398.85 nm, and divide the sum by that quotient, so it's 15.4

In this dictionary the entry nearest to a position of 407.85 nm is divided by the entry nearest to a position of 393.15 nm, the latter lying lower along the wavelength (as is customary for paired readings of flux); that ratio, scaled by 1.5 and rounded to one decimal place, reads 6.8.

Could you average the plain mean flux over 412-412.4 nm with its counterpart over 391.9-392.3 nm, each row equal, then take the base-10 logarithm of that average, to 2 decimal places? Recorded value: 1.02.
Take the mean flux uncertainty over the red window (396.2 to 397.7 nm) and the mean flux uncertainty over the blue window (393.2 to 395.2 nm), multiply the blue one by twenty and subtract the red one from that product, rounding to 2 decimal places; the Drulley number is 7.00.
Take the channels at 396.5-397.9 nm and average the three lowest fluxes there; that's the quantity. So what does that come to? 2.2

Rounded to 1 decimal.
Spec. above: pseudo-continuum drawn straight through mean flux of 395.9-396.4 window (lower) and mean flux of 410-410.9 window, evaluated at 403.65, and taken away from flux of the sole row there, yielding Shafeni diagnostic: 4.6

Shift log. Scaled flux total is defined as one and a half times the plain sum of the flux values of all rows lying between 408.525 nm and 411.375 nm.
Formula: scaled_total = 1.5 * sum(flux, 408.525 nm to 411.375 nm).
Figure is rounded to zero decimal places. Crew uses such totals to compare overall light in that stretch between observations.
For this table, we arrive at 381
